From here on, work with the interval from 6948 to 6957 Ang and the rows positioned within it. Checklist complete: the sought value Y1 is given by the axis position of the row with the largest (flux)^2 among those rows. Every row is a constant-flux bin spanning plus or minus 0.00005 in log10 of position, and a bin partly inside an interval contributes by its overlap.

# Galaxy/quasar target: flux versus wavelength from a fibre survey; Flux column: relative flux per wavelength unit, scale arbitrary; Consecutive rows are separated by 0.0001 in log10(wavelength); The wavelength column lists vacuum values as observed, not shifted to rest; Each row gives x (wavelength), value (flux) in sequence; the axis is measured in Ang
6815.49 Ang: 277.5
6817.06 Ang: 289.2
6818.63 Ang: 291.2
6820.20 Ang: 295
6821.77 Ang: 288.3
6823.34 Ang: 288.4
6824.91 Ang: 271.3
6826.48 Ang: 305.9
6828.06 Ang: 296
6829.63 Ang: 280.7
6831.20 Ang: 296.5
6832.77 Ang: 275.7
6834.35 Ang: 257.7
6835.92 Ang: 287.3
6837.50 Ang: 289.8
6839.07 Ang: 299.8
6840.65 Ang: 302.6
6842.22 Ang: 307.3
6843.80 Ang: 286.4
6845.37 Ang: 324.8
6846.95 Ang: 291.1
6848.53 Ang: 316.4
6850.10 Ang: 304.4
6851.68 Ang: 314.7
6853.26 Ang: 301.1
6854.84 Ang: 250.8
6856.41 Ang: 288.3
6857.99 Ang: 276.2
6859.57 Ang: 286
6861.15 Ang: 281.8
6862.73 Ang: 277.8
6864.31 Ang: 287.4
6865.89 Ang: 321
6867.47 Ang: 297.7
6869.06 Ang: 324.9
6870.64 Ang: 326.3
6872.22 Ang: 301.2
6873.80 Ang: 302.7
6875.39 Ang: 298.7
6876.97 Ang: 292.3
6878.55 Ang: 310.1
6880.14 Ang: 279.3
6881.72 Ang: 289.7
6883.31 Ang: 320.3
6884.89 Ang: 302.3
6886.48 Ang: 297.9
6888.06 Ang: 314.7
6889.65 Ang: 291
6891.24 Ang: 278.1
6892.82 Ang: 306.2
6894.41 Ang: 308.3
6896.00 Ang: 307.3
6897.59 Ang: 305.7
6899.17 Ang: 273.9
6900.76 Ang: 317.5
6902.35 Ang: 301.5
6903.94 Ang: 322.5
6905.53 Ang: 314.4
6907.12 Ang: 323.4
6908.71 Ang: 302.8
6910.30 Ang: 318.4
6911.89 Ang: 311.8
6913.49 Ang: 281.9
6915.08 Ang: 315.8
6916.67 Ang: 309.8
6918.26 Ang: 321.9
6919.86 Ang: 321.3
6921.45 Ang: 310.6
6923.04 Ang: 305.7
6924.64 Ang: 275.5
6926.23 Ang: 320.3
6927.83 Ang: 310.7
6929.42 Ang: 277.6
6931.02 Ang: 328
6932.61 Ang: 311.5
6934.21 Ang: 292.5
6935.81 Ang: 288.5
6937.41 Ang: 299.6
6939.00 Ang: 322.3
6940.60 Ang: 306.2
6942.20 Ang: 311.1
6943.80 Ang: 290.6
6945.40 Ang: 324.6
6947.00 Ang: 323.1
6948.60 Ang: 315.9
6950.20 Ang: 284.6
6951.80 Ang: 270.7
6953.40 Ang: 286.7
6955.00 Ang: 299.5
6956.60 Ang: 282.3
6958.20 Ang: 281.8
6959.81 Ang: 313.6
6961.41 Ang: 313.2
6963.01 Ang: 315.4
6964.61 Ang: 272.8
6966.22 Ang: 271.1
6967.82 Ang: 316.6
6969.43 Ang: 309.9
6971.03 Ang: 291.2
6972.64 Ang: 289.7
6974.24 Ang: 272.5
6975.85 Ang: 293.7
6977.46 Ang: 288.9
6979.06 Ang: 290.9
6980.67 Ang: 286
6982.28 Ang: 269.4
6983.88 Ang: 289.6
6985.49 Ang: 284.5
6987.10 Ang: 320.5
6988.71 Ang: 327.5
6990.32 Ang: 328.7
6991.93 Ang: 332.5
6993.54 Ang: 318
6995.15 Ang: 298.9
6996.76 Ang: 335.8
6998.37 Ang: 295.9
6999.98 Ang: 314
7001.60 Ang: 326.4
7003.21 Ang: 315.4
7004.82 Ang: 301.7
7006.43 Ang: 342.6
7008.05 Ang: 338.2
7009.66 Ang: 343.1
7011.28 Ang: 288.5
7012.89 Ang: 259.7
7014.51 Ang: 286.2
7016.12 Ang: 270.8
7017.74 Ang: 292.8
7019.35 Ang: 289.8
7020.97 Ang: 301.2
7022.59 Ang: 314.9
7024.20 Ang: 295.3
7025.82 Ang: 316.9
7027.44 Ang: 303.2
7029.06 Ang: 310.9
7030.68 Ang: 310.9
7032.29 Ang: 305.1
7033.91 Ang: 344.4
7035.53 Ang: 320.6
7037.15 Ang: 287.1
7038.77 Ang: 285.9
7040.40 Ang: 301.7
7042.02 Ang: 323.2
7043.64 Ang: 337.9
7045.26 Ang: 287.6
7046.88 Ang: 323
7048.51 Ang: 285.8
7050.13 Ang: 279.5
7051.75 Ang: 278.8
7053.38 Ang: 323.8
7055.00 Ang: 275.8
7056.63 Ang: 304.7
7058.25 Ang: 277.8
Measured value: 6948.60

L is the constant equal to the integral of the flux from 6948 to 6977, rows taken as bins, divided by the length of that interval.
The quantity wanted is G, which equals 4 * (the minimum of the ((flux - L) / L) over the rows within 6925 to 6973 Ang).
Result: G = -0.307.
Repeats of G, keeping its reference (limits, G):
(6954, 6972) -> -0.301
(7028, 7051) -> -0.187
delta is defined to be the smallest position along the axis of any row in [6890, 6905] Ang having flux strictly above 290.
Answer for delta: 6892.82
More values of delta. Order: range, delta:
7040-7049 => 7040.40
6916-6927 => 6916.67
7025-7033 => 7025.82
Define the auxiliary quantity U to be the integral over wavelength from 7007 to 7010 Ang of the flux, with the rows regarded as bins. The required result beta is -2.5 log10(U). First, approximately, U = 1020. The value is -7.52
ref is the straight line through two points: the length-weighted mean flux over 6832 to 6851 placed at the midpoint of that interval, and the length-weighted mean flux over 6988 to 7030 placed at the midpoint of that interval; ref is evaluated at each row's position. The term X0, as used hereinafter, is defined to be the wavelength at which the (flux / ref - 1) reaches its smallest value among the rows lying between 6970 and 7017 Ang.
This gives 7012.89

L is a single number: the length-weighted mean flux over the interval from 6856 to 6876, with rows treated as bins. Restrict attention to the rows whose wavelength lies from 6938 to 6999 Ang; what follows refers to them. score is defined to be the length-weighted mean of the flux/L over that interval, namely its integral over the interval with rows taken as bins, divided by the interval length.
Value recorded 1.01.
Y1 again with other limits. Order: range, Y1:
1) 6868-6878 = 6870.64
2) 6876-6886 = 6883.31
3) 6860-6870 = 6869.06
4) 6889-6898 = 6894.41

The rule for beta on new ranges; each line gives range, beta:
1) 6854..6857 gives -7.27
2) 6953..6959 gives -8.09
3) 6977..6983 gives -8.08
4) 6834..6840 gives -8.09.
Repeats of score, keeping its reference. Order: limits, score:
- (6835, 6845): 1.00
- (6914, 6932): 1.04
